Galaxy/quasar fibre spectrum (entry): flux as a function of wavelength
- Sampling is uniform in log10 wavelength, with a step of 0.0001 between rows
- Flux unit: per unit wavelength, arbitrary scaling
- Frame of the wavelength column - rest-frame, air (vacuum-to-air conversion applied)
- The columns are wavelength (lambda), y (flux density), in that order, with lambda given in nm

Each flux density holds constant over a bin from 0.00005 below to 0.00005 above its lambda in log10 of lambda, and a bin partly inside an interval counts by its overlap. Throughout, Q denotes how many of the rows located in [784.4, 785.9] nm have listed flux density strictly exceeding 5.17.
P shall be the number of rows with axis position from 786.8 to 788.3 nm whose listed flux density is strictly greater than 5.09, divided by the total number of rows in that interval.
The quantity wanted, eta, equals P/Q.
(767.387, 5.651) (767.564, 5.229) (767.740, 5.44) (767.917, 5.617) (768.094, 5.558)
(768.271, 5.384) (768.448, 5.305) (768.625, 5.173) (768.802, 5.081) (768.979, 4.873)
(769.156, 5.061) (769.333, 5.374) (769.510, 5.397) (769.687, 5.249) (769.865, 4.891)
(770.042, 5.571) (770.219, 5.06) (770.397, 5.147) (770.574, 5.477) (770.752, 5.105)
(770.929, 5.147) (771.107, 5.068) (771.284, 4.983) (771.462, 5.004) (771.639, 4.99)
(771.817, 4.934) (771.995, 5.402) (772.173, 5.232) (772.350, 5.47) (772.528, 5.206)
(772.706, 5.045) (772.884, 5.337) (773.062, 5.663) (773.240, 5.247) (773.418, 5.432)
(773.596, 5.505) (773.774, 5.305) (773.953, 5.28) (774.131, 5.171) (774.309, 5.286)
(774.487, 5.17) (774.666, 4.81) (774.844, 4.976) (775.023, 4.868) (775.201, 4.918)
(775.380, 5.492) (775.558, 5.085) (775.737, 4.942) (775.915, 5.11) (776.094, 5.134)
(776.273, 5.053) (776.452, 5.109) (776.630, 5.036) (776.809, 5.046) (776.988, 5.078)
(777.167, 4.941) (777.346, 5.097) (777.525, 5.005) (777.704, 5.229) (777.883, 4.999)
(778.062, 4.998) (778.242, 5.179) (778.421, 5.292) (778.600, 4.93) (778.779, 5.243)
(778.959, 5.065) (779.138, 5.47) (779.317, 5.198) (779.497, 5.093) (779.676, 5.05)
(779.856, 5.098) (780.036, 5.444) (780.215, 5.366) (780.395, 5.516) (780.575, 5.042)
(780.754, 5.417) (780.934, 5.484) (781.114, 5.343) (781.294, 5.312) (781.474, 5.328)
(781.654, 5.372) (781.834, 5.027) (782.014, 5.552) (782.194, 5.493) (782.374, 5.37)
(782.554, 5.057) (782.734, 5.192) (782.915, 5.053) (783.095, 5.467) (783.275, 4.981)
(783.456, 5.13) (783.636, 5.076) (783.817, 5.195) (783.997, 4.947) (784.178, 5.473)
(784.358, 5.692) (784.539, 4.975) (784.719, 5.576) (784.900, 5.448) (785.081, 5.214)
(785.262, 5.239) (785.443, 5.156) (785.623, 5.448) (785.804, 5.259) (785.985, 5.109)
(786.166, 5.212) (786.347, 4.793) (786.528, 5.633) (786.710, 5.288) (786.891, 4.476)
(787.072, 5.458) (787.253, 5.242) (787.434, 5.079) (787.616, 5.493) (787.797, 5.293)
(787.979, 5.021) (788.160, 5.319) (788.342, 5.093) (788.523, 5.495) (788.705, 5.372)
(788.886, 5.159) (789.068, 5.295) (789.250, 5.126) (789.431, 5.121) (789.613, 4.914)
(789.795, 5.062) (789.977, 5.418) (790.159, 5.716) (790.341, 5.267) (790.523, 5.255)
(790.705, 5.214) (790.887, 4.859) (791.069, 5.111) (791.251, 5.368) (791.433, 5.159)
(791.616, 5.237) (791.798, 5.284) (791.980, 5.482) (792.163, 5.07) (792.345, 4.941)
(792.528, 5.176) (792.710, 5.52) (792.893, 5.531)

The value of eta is 0.10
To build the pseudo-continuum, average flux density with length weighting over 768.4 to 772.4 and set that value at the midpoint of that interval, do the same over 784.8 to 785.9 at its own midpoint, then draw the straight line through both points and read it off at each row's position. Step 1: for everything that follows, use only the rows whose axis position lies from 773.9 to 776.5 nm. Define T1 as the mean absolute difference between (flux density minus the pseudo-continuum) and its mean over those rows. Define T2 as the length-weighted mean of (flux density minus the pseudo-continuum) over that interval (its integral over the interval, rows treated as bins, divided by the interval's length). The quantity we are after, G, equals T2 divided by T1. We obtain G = -0.9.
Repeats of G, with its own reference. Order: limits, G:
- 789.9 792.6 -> -0.7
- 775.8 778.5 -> -2.0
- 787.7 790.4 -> -0.5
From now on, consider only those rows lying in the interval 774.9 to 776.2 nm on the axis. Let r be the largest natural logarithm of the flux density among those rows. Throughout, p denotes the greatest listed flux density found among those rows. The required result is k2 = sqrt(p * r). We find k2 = 3.06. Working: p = 5.492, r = 1.70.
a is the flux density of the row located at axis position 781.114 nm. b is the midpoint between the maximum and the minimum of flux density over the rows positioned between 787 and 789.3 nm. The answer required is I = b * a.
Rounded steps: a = 5.343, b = 5.26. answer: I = 28.1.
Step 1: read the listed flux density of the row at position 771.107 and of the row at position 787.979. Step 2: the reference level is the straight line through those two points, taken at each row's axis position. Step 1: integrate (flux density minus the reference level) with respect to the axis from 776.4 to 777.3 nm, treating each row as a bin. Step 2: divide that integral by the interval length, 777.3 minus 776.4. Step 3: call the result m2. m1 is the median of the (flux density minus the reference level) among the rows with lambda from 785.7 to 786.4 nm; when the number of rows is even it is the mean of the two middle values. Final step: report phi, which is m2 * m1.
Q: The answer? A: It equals -0.001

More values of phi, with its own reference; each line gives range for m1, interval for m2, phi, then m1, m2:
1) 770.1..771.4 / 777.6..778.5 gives 0.003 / 0.04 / 0.09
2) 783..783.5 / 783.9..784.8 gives 0.029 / 0.10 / 0.30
